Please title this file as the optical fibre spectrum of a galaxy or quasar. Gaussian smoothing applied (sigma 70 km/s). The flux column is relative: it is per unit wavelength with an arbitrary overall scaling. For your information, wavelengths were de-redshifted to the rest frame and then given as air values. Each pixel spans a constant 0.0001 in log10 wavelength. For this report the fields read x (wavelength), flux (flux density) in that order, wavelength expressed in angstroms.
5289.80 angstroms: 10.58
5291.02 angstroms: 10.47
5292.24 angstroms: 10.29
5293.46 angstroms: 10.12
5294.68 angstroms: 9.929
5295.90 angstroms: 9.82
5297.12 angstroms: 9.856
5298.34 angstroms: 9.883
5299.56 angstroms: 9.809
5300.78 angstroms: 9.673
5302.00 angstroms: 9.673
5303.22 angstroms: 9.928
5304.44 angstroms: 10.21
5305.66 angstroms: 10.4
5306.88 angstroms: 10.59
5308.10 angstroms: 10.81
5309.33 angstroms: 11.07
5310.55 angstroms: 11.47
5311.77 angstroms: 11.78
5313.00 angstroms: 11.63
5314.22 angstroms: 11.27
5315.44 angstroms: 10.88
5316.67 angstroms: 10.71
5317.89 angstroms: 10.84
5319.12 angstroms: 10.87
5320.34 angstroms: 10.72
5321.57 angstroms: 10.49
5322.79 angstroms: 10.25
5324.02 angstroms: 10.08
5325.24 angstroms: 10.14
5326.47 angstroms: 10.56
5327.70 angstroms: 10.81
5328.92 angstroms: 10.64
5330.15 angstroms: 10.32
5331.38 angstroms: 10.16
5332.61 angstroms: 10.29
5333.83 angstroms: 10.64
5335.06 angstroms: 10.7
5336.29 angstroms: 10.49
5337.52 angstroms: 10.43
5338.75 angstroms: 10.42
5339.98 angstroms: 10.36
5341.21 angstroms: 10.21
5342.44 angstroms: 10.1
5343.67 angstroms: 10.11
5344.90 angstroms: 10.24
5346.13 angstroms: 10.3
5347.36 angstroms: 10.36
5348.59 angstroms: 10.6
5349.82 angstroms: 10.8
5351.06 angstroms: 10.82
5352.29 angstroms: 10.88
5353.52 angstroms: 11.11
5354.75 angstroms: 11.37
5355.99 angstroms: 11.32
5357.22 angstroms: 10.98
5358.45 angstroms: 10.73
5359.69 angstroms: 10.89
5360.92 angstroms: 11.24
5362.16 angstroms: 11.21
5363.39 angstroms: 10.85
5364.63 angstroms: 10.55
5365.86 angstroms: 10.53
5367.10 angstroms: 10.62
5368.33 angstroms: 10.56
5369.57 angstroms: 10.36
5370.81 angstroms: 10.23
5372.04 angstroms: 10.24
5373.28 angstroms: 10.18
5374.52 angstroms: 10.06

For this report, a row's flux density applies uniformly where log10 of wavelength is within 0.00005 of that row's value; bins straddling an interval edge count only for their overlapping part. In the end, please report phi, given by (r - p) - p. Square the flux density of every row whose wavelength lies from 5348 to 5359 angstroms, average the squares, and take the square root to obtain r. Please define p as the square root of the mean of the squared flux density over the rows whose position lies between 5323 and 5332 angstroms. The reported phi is -9.8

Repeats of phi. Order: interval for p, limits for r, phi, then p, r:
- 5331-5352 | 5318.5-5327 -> -10.4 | 10.4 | 10.4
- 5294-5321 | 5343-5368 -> -10.3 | 10.6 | 10.8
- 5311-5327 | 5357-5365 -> -10.7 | 10.8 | 10.9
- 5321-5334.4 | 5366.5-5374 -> -10.4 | 10.4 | 10.4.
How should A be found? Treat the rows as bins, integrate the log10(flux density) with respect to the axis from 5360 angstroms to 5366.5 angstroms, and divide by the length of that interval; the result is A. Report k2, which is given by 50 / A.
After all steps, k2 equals 48.3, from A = 1.04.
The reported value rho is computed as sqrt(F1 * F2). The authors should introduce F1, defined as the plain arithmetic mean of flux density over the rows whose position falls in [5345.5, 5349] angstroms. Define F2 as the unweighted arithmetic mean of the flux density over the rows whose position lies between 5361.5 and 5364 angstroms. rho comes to 10.7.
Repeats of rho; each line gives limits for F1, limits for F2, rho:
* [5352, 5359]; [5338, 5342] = 10.7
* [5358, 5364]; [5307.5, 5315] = 11.2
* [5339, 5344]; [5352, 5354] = 10.6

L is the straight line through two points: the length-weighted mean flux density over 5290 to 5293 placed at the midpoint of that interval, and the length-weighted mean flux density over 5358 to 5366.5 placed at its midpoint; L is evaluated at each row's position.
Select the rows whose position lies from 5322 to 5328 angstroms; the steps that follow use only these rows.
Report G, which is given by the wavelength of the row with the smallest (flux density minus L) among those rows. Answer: 5324.02 angstroms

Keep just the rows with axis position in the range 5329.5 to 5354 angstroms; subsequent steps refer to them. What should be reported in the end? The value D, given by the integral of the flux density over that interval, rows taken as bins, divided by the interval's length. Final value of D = 10.5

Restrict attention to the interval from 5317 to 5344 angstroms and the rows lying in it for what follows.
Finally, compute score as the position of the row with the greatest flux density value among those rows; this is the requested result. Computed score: 5319.12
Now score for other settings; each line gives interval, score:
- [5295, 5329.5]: 5311.77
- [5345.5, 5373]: 5354.75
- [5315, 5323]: 5315.44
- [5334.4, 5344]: 5335.06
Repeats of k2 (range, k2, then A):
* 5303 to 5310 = 48.9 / 1.02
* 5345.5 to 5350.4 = 48.9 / 1.02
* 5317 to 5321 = 48.4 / 1.03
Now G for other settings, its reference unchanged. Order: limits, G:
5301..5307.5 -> 5302.00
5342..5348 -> 5342.44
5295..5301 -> 5300.78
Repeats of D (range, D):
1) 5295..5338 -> 10.5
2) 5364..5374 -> 10.4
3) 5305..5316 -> 11.1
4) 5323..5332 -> 10.4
